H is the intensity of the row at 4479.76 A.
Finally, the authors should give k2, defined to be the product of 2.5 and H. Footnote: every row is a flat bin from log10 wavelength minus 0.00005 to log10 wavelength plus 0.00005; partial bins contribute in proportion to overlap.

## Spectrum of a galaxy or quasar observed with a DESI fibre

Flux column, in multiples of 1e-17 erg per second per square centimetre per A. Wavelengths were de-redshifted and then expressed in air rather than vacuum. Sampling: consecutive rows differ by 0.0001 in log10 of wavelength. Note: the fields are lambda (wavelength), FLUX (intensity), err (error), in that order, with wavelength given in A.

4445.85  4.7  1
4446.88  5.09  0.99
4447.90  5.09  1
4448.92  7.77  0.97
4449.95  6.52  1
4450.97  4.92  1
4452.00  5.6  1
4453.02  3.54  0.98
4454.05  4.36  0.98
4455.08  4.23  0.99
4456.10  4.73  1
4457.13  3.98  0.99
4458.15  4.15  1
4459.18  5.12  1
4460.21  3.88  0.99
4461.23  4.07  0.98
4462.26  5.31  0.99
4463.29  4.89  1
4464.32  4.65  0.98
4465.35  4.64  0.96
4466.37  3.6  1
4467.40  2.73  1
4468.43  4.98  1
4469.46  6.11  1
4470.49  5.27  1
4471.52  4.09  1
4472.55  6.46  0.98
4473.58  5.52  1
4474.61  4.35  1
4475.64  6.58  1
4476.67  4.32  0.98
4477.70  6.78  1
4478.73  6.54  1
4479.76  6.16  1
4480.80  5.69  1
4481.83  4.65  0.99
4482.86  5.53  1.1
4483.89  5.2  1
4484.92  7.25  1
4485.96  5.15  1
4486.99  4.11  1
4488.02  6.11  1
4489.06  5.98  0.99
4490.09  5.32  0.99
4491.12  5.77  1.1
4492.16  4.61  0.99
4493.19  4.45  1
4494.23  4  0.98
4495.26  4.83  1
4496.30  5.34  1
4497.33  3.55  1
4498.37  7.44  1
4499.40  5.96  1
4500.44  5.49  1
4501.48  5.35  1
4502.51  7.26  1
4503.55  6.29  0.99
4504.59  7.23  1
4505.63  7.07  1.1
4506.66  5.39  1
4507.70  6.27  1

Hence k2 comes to 15.4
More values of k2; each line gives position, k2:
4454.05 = 10.9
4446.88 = 12.7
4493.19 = 11.1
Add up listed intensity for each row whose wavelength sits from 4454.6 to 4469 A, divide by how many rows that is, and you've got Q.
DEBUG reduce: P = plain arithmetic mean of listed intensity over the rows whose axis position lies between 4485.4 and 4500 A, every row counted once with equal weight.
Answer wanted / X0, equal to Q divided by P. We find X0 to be 0.84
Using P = 5.2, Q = 4.4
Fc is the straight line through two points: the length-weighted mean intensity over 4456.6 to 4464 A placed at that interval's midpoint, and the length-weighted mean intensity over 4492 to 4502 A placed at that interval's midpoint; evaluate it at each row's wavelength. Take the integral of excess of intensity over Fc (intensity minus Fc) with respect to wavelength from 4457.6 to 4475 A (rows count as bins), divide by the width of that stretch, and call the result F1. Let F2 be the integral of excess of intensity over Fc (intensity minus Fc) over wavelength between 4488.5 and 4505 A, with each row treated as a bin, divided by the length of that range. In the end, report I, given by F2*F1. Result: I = 0.0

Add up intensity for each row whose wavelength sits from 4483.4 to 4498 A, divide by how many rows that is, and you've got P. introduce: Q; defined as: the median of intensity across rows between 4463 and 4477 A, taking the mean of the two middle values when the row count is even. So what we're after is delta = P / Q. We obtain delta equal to 1.07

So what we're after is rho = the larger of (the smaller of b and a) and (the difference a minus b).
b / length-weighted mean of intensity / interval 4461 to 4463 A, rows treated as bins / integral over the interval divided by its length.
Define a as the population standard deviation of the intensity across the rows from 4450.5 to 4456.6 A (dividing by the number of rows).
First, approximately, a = 0.6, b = 4.8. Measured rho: 0.64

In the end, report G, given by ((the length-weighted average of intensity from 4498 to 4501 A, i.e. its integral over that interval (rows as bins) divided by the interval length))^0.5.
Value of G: 2.5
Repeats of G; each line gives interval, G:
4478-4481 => 2.5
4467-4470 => 2.2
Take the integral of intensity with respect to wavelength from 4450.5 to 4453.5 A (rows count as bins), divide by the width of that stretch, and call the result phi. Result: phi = 4.7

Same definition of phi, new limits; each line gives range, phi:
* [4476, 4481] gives 5.9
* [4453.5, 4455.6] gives 4.3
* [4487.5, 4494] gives 5.3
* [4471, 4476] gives 5.4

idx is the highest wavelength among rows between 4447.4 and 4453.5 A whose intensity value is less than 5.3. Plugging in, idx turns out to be 4453.02 A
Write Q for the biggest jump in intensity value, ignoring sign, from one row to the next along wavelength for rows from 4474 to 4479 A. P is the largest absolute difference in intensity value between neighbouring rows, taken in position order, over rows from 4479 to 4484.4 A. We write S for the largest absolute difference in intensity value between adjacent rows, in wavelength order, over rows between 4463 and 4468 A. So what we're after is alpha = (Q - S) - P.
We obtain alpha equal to 0.4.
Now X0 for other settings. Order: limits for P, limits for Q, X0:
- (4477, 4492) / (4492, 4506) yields 0.98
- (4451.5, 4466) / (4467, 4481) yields 1.20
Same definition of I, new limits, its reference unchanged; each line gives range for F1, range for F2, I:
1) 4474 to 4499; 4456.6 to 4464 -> 0.0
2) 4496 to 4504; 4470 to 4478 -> 0.4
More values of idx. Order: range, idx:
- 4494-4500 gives 4497.33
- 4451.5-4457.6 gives 4457.13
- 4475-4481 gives 4476.67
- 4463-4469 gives 4468.43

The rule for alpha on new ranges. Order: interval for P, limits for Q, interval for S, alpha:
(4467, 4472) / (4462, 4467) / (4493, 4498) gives -3.0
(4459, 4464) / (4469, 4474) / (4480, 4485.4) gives -0.9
